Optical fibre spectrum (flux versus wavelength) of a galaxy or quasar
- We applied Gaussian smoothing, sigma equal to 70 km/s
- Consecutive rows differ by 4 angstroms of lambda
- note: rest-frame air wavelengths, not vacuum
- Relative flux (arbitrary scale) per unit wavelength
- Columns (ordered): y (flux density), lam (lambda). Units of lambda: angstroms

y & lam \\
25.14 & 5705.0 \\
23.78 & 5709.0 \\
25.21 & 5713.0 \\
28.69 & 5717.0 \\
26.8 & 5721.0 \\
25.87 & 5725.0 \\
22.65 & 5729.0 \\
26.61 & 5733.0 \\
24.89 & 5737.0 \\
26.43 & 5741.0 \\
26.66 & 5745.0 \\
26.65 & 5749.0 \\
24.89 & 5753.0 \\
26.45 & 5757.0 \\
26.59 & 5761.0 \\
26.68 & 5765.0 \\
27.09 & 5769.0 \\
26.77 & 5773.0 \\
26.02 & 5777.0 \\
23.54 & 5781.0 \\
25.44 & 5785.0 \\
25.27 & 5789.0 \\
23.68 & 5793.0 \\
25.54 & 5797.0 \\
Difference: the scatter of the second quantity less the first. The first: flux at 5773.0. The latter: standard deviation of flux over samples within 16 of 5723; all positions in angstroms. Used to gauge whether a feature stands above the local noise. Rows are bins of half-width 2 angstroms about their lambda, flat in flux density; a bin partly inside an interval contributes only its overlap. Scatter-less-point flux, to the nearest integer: -25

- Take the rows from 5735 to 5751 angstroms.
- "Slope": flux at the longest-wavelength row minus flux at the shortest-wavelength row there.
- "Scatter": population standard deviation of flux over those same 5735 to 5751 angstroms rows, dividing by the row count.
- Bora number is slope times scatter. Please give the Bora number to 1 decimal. 1.3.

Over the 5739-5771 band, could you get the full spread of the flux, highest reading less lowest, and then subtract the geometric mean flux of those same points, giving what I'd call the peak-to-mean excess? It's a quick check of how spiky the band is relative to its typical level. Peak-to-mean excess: -24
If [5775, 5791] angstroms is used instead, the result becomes -23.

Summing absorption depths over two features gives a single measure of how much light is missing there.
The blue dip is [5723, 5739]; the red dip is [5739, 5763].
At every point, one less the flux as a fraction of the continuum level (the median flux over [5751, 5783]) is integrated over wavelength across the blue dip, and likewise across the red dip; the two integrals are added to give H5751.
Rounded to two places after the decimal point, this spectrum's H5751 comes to 1.13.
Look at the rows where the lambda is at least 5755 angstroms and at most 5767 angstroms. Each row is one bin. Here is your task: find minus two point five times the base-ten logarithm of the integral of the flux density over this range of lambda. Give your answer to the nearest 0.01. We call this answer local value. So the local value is -6.26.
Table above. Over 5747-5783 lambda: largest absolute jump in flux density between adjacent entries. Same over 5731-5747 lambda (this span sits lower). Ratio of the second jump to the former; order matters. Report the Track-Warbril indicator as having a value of 0.7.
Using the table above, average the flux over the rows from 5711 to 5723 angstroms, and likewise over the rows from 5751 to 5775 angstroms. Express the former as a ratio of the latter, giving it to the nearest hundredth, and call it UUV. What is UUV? 1.02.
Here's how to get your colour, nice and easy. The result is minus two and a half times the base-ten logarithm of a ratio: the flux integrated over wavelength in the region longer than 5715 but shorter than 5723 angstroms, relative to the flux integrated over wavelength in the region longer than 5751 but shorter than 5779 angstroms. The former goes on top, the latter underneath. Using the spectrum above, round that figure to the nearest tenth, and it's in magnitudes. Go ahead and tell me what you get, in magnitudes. 1.3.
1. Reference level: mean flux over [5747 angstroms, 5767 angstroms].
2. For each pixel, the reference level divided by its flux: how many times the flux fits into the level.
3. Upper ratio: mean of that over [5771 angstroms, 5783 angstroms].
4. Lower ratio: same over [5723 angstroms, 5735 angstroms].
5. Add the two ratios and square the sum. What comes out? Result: 4.4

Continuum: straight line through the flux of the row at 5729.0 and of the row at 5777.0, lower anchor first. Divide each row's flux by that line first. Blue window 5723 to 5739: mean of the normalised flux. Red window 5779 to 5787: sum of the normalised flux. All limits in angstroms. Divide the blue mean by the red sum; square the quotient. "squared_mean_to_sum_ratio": 0.351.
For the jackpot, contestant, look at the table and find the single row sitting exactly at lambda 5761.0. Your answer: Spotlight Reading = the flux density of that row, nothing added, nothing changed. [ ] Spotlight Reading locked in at 26.59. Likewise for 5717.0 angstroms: 28.69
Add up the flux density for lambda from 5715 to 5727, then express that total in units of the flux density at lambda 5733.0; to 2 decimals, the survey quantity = 3.06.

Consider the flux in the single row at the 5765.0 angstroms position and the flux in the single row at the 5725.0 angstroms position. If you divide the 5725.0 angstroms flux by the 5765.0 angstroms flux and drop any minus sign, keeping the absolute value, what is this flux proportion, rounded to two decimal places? 0.97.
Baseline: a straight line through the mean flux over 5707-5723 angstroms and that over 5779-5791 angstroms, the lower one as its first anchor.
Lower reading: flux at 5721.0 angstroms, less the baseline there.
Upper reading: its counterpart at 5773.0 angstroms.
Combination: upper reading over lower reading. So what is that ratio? 2.2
